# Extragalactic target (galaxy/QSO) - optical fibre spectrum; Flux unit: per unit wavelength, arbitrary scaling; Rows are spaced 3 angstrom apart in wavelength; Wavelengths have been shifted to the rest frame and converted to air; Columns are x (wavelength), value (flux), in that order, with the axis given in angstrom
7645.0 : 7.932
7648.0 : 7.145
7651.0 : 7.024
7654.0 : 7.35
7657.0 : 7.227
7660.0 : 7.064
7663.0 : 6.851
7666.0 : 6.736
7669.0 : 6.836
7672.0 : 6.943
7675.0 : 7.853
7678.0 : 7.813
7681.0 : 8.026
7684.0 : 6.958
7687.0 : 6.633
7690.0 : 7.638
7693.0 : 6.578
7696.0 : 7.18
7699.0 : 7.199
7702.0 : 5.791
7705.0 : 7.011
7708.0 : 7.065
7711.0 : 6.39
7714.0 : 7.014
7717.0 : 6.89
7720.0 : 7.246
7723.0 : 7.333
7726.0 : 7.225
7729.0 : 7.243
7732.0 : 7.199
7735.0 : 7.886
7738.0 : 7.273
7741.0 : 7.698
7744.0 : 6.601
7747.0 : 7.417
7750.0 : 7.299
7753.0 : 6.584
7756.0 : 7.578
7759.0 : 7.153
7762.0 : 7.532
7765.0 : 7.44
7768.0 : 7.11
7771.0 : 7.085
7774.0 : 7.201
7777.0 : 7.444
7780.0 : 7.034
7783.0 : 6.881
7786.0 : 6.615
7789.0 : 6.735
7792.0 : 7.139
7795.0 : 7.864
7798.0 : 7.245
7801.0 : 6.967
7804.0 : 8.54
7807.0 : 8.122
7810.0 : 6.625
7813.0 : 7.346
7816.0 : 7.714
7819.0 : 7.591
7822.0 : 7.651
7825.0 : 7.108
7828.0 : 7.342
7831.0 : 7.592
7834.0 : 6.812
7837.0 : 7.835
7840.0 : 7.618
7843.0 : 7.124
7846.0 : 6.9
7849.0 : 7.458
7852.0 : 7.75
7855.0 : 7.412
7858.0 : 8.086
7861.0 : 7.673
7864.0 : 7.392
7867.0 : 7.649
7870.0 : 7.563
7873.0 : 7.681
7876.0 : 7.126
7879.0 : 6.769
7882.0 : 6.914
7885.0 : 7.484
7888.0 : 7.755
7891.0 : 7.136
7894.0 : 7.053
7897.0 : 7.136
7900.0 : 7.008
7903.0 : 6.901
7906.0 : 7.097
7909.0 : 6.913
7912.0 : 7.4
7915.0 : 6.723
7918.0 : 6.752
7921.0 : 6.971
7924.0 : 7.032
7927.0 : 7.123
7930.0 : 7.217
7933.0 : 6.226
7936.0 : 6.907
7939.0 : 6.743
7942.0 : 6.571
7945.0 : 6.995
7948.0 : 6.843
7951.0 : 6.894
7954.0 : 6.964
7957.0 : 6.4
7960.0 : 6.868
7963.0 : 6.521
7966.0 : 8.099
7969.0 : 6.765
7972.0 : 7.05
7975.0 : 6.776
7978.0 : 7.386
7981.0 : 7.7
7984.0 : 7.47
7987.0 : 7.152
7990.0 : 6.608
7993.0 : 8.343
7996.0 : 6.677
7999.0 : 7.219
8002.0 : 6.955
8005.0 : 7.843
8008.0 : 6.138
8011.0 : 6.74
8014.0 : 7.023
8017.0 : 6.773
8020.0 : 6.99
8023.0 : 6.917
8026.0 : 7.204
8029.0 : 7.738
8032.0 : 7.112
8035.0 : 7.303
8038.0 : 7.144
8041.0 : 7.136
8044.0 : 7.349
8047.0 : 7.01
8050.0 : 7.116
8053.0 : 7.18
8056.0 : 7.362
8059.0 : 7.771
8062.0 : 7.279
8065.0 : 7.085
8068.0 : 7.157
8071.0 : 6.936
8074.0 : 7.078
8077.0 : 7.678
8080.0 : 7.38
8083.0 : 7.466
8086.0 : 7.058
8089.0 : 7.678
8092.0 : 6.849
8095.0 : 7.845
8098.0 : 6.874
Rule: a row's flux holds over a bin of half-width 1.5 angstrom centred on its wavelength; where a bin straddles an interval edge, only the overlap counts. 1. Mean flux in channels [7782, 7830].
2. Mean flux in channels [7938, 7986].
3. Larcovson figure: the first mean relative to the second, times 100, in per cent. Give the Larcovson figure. 105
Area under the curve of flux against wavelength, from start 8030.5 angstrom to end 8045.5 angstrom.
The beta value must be 108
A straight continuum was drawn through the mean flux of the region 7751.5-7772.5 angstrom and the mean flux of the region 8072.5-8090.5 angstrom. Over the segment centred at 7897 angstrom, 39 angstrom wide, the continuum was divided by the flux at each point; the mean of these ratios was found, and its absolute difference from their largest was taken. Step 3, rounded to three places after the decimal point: 0.057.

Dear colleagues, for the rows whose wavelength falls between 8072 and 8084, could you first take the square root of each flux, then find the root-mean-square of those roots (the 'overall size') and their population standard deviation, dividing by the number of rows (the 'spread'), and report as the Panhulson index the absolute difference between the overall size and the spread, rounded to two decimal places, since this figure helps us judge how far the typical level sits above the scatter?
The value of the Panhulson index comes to 2.68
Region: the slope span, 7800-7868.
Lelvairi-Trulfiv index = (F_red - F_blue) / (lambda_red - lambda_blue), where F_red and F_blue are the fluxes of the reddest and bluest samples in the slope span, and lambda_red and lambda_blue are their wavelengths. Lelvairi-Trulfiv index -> 0.010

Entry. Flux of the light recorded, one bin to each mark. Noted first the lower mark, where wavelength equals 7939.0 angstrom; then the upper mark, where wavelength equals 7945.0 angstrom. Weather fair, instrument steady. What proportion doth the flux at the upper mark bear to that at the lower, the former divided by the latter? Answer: 1.04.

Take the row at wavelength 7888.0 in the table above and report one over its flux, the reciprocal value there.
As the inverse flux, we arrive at 0.129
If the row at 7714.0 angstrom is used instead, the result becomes 0.143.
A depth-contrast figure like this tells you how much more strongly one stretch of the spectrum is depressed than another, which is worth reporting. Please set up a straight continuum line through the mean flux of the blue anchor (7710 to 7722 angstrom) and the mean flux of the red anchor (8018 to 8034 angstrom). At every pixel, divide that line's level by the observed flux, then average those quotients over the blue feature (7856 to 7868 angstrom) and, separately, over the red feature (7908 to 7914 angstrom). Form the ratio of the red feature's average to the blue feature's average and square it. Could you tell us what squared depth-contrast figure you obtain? 1.17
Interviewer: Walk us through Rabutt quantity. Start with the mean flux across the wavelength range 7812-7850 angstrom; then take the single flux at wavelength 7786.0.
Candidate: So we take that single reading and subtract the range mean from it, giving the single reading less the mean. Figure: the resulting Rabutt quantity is -0.8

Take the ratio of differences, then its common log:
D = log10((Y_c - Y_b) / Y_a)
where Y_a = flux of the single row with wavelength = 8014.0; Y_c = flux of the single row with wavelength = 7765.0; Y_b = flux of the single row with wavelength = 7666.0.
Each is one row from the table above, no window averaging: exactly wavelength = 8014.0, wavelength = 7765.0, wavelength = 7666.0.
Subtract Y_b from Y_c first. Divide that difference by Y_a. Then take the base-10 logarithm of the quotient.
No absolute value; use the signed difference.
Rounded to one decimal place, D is -1.0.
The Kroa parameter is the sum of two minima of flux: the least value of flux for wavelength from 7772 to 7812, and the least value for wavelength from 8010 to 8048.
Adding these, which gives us 13.4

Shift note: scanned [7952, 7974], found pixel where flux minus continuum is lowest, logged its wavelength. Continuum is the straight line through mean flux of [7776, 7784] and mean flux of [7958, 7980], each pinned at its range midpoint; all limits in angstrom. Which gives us 7957.0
